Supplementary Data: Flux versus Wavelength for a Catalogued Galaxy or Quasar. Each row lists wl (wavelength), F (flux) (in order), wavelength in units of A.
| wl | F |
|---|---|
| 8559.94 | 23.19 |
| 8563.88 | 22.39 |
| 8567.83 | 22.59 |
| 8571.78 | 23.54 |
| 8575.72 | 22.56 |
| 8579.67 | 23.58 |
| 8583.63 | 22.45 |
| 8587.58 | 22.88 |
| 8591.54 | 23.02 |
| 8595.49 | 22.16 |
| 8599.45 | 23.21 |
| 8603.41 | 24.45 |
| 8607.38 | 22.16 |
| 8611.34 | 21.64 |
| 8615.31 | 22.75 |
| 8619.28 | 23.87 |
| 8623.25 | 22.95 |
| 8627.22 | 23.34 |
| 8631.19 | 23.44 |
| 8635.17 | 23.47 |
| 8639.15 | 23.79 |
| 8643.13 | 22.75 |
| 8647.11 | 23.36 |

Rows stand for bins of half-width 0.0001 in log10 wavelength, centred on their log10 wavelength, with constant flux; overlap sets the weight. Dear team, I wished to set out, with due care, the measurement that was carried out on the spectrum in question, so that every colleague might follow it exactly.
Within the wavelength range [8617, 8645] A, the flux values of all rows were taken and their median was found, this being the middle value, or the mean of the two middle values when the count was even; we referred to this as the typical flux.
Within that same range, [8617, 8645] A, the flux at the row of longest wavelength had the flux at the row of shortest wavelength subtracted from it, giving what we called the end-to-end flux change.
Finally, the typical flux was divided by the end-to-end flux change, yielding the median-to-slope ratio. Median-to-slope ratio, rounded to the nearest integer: -21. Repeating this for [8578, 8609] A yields -16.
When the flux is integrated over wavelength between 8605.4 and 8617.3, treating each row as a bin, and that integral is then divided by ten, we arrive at 26.4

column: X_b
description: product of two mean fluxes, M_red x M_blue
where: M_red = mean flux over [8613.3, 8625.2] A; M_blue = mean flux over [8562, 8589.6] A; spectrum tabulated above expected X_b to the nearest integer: 530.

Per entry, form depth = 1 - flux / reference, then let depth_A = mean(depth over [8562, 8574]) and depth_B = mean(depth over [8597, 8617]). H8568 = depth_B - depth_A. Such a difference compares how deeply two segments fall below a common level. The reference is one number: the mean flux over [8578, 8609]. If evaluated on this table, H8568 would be 0.000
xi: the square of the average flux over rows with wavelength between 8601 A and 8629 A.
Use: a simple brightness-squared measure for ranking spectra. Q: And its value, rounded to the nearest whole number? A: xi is 530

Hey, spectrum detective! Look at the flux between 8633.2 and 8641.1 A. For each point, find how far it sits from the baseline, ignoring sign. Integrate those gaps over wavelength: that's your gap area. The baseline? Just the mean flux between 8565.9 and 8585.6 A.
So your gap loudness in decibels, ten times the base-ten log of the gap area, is 7.4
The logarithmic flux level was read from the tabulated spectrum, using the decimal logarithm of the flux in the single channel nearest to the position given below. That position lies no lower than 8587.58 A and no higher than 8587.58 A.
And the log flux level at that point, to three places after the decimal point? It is 1.359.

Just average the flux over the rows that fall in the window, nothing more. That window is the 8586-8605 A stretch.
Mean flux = 23.1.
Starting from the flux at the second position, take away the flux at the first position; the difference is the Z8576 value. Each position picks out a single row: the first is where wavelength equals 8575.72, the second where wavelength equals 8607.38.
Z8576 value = -0.4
